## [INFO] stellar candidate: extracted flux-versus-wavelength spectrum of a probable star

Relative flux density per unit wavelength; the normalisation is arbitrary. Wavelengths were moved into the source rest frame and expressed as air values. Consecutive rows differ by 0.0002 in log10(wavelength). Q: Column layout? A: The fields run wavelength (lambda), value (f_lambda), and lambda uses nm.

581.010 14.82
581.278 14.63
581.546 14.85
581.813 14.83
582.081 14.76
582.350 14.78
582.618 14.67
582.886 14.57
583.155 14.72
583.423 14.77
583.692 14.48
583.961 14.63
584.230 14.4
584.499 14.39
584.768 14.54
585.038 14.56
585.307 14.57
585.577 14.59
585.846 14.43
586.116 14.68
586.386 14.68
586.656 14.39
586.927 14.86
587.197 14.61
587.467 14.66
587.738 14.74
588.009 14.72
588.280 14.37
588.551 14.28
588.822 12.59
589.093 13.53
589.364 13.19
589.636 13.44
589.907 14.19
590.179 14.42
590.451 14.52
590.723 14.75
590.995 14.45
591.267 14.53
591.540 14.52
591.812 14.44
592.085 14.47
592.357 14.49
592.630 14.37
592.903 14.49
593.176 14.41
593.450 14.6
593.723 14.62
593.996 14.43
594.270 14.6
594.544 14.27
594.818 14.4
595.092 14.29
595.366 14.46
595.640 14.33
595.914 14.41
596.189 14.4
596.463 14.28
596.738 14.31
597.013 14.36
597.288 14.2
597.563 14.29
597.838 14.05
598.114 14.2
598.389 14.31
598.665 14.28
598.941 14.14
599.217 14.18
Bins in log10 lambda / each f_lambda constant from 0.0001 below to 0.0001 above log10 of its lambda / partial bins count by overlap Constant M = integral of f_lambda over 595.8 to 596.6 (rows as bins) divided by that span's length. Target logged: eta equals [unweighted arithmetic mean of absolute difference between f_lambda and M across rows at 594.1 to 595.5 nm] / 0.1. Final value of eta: 1.1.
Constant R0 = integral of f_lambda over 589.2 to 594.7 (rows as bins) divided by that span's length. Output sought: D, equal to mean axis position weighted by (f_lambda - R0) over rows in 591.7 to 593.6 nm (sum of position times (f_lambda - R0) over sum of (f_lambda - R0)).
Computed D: 592.76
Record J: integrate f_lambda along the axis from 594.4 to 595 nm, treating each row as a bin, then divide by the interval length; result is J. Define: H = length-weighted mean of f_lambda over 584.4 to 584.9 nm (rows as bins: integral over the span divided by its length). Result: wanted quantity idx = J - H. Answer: -0.15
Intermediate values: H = 14.5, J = 14.3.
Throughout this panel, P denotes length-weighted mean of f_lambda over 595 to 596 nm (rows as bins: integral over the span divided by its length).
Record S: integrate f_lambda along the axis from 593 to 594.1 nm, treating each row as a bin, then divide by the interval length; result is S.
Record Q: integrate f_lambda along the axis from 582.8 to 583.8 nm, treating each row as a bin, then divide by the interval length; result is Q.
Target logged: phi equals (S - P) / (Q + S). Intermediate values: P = 14.38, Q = 14.6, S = 14.5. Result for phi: 0.005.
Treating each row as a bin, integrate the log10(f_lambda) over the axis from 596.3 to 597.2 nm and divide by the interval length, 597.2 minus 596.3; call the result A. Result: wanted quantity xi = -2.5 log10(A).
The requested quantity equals -0.157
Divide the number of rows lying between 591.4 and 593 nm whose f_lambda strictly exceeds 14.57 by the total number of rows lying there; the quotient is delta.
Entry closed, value 0.00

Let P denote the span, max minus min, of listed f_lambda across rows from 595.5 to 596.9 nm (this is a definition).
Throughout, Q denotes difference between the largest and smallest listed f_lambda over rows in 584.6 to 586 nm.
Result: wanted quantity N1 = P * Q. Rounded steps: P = 0.13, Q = 0.16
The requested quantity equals 0.02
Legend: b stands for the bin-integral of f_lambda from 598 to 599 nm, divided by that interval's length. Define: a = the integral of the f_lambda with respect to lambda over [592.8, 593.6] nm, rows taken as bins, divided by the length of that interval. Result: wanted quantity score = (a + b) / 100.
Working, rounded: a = 14.5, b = 14.2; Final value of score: 0.287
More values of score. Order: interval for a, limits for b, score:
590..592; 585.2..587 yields 0.291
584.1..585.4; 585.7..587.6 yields 0.291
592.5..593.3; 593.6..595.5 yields 0.289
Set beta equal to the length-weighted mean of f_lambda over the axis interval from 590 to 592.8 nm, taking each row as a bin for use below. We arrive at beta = 14.5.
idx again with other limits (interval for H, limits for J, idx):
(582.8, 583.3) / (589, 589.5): -1.31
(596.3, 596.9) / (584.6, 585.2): 0.24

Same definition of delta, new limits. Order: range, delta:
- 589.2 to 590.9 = 0.17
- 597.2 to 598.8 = 0.00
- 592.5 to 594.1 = 0.33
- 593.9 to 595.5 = 0.17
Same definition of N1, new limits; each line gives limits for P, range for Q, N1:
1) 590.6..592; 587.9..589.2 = 0.66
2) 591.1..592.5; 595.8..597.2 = 0.01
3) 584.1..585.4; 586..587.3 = 0.08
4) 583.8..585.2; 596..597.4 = 0.05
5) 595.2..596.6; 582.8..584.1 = 0.05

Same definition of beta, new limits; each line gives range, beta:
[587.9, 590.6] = 13.9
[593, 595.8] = 14.4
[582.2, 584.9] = 14.6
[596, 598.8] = 14.3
